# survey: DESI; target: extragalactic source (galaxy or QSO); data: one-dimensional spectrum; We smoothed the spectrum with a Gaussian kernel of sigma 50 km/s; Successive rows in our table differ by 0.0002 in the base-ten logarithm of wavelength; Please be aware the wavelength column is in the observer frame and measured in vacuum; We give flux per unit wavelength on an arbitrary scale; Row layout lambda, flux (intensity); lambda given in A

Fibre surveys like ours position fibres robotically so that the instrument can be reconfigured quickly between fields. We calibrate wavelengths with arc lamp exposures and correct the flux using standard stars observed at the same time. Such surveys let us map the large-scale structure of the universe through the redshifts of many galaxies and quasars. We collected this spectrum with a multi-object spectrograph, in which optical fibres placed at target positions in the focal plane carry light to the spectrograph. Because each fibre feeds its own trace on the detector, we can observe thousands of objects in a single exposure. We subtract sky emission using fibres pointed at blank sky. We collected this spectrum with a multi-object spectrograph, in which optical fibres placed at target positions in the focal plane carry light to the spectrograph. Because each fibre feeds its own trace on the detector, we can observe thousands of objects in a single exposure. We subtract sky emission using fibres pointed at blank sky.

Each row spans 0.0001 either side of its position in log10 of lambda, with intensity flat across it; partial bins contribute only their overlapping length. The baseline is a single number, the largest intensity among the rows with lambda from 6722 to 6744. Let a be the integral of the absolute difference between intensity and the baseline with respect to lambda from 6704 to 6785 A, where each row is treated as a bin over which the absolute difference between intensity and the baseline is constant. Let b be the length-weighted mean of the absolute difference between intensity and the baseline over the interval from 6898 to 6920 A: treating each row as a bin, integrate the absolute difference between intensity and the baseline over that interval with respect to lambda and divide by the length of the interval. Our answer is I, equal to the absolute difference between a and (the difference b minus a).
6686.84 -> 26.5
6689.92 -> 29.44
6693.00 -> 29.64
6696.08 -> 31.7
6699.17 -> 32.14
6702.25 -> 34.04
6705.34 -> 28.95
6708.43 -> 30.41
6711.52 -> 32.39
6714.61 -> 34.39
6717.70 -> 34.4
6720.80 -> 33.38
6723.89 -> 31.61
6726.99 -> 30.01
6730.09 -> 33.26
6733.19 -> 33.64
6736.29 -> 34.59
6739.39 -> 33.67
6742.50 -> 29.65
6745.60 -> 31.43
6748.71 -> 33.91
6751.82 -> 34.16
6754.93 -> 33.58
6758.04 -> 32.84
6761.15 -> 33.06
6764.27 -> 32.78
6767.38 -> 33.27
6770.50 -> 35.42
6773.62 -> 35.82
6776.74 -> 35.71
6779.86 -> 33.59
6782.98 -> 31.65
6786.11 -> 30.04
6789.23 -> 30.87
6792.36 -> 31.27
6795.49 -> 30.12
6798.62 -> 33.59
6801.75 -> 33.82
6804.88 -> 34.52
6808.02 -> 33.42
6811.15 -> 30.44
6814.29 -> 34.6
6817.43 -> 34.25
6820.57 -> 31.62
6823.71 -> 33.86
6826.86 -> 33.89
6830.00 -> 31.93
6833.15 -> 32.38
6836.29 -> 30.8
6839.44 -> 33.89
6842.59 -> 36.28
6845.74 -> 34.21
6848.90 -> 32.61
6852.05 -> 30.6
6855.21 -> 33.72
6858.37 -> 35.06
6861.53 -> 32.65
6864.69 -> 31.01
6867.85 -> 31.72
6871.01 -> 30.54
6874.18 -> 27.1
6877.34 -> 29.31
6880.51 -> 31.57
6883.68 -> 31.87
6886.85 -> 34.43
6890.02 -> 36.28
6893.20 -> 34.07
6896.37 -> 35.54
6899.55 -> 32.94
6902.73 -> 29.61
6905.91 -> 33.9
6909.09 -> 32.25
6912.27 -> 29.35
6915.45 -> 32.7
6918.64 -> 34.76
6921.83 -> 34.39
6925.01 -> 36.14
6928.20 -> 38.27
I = 298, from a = 150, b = 2.45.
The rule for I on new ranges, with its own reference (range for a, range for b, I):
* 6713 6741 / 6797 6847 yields 76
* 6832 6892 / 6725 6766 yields 306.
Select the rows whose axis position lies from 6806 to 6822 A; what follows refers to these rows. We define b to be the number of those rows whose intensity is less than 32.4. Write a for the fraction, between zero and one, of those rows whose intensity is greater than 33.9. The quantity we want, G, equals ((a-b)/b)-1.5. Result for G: -2.30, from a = 0.4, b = 2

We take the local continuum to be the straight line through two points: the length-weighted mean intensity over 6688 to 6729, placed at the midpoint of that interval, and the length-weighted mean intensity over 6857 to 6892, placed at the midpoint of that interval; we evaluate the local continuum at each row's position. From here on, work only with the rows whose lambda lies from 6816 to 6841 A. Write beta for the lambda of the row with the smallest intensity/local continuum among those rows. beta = 6836.29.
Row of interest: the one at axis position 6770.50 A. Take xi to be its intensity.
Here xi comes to 35.42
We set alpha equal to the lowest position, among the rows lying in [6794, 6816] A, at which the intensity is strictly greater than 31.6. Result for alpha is 6798.62 A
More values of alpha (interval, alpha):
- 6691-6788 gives 6696.08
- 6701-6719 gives 6702.25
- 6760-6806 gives 6761.15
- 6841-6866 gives 6842.59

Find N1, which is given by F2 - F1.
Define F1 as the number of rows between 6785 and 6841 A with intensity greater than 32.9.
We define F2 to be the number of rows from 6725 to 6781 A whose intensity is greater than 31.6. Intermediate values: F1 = 9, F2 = 15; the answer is 6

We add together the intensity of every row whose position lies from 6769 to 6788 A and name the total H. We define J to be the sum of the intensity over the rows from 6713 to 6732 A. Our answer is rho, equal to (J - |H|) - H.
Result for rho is -207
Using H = 202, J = 197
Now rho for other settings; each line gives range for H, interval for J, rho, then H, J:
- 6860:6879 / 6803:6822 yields -166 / 182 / 199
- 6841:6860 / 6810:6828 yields -206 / 202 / 199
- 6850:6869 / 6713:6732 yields -192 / 195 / 197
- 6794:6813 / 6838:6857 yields -191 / 196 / 201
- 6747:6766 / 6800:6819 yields -200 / 200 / 201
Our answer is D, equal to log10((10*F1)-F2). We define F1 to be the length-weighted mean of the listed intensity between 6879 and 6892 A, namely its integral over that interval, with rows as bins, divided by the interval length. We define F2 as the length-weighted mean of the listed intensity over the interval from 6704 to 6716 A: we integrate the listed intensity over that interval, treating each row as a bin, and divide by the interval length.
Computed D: 2.483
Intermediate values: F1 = 33.56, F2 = 31.5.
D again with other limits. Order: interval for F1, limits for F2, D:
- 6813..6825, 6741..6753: 2.482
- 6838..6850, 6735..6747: 2.492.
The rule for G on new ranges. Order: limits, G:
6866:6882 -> -2.50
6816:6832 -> -2.40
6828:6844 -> -2.43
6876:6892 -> -2.37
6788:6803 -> -2.50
